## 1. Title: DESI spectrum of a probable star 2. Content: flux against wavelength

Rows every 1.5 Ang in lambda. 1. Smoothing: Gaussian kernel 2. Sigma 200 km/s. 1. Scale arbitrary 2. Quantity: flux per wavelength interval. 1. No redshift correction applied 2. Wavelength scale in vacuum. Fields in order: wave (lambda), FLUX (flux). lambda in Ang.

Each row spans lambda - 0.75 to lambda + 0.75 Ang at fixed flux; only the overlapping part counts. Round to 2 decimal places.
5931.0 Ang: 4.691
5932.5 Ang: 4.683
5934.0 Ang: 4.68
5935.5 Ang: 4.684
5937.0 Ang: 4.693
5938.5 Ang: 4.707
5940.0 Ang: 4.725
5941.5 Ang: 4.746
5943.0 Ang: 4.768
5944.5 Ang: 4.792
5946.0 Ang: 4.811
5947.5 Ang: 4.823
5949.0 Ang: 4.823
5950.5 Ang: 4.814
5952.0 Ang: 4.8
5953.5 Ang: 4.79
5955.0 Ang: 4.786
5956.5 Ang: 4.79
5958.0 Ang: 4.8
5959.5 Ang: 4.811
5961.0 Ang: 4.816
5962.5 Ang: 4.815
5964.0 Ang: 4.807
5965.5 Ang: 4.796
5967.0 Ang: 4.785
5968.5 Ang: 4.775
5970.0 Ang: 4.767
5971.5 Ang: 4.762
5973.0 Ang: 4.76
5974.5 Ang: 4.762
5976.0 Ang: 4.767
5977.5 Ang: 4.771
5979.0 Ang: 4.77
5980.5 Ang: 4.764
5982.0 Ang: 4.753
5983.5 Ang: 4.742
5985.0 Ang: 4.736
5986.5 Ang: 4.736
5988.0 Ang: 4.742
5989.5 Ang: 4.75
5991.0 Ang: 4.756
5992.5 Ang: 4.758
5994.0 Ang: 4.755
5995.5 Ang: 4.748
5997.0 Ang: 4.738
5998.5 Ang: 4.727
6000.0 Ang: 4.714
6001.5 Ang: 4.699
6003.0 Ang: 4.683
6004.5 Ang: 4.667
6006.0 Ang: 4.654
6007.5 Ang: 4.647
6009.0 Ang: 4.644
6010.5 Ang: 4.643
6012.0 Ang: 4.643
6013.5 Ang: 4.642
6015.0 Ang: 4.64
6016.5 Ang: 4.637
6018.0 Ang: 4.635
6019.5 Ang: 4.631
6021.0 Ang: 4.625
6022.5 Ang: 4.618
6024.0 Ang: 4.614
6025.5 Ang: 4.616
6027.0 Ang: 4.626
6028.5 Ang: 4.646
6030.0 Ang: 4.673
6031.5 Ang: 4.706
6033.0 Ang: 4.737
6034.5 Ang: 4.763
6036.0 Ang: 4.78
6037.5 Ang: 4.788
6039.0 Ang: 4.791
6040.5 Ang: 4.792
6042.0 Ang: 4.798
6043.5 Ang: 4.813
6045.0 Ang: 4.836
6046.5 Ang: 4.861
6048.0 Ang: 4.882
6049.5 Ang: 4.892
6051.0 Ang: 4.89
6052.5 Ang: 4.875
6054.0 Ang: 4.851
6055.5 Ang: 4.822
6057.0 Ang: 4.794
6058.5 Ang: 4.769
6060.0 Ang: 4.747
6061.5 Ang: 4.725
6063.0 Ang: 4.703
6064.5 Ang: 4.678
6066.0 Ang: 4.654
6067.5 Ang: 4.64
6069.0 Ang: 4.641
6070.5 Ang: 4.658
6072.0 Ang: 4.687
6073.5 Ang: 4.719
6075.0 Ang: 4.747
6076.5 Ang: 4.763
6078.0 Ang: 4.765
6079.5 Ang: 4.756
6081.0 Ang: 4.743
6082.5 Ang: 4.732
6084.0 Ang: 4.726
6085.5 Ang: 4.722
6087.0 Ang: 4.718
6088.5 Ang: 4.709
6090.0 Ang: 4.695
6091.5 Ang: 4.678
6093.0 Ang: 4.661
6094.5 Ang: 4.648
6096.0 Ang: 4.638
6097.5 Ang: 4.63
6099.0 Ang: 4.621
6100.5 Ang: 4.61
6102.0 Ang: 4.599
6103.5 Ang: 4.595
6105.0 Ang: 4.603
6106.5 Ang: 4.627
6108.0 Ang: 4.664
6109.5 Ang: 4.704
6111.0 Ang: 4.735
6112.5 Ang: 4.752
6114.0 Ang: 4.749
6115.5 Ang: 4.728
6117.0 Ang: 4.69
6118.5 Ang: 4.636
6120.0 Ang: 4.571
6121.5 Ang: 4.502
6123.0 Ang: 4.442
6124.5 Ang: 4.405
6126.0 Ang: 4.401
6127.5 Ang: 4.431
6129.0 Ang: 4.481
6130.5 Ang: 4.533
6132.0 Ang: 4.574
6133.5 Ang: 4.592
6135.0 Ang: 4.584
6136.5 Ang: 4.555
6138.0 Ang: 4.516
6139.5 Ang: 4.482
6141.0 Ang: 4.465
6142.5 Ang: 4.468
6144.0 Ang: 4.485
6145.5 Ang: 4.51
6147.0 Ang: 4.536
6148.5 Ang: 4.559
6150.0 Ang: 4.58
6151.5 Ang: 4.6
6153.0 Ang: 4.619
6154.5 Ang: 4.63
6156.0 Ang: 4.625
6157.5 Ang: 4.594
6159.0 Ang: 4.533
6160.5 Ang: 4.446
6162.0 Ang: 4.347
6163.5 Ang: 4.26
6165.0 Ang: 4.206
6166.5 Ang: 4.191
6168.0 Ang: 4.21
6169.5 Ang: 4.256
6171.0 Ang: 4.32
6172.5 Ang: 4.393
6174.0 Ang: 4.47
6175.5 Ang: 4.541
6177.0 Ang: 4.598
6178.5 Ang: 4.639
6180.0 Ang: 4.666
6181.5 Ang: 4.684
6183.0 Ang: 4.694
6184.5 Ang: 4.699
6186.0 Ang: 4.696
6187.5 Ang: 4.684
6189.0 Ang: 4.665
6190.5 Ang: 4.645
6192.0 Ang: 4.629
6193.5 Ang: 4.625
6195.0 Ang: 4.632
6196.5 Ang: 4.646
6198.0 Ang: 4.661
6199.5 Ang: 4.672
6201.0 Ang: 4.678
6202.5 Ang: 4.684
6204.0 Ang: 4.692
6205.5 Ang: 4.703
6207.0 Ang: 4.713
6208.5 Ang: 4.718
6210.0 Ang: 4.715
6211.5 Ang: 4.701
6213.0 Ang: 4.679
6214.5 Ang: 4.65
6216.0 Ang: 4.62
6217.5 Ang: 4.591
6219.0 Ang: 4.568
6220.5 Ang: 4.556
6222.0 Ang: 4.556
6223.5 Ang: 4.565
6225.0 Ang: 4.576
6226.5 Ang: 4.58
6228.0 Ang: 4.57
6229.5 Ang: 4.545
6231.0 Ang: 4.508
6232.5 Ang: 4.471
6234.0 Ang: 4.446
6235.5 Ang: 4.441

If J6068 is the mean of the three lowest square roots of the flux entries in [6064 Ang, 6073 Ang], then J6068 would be 2.16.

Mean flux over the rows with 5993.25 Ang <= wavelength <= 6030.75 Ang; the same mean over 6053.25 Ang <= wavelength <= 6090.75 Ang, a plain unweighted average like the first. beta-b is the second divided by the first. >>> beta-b 1.01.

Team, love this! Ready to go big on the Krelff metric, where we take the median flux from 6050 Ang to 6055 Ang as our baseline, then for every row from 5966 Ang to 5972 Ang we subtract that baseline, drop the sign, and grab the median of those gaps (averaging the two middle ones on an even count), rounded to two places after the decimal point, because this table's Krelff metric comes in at 0.10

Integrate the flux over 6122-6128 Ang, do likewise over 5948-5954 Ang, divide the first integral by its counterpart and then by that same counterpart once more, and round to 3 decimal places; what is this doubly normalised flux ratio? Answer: 0.032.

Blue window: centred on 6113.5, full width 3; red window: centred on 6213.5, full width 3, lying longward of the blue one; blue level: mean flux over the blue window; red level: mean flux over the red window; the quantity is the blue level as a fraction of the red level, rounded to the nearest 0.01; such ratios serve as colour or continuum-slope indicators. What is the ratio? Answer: 1.02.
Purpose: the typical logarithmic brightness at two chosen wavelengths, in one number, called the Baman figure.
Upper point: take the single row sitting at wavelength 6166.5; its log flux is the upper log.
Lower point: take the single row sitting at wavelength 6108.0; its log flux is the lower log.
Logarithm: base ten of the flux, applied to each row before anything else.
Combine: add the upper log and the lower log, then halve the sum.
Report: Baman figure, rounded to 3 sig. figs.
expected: 0.646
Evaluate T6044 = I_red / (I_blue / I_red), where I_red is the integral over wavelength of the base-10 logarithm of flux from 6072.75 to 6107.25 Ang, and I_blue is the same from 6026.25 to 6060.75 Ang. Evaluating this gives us 22.8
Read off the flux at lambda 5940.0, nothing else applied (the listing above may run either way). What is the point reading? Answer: 4.725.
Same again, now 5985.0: 4.736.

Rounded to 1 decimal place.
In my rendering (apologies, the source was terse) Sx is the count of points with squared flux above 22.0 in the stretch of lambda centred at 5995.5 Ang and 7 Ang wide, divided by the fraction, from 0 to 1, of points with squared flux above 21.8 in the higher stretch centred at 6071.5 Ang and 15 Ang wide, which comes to 8.3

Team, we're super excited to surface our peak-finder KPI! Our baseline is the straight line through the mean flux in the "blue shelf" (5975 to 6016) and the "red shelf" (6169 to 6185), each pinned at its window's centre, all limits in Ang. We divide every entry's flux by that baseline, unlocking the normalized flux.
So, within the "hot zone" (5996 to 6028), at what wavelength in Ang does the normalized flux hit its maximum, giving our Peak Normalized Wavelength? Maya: 5997.0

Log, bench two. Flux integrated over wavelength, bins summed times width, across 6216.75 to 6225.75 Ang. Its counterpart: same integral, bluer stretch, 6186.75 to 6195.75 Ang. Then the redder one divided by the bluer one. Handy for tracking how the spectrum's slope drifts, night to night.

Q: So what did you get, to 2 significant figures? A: 0.98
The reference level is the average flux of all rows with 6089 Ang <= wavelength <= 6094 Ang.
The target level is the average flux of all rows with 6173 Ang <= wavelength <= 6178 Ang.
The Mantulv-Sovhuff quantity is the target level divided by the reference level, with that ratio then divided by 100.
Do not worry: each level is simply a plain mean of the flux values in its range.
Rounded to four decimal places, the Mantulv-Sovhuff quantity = 0.0097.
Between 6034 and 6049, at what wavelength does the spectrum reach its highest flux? 6048.0 Ang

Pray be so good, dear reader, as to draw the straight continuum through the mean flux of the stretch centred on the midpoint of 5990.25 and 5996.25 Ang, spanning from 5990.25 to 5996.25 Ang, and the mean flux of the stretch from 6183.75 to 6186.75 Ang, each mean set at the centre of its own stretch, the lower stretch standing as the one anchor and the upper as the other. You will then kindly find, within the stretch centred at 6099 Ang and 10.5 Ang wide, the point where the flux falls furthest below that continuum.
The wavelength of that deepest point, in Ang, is 6103.5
